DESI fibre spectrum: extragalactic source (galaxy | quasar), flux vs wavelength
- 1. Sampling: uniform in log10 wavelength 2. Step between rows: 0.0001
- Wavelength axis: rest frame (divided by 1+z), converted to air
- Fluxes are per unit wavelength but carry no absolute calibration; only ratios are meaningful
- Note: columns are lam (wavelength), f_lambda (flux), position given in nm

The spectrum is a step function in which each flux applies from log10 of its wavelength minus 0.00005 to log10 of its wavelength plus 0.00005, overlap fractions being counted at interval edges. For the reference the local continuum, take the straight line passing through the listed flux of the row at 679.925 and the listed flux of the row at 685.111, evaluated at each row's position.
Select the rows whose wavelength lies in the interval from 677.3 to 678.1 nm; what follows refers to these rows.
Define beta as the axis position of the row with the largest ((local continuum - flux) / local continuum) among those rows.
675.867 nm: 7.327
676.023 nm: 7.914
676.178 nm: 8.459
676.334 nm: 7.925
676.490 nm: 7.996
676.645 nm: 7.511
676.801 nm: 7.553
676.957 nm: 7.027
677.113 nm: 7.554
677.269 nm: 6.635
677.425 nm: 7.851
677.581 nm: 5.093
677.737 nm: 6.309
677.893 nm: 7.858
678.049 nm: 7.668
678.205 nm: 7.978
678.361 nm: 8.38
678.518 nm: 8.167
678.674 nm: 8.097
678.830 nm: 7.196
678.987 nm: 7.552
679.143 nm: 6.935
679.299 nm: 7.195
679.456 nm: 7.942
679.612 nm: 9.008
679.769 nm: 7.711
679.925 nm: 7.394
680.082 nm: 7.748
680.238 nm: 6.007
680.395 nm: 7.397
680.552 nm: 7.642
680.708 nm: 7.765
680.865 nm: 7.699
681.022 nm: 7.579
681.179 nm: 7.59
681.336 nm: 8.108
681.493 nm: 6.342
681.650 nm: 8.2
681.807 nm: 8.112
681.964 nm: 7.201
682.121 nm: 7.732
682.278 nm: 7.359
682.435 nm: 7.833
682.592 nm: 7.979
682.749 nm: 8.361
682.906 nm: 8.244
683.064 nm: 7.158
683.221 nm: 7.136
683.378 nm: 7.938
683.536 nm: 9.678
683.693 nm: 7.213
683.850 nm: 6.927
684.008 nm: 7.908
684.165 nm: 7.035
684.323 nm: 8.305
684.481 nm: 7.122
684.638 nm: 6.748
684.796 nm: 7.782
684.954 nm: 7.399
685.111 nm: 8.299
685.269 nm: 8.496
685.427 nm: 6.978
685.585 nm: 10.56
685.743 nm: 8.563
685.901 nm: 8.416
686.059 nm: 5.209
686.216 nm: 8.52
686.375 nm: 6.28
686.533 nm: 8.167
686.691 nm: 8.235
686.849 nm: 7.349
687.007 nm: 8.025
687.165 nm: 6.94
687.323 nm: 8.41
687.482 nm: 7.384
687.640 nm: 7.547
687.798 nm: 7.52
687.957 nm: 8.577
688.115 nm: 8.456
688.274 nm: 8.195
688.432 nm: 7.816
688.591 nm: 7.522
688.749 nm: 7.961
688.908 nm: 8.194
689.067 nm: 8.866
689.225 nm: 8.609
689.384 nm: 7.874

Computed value 677.581 nm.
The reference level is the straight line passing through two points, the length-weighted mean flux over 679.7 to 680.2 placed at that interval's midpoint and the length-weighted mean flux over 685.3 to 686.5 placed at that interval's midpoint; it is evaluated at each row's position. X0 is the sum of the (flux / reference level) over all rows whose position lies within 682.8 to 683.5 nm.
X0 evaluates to 3.97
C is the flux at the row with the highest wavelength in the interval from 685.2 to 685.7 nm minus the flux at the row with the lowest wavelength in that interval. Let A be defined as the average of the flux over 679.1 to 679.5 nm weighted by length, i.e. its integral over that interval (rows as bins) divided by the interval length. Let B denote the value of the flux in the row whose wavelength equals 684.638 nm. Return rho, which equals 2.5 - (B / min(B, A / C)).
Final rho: 0.6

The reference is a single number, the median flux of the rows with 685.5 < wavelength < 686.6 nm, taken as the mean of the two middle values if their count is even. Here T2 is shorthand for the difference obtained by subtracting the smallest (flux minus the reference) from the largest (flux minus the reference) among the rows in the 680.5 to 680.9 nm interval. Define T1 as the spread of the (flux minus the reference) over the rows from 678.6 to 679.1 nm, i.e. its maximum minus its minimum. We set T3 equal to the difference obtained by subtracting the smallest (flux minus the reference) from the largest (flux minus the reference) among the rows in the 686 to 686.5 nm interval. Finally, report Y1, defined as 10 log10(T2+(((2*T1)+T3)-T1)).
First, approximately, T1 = 0.9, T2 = 0.1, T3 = 3.31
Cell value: 6.4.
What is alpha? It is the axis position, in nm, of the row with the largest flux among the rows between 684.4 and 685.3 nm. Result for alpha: 685.269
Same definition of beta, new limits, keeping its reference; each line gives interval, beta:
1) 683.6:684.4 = 683.850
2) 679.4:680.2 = 679.925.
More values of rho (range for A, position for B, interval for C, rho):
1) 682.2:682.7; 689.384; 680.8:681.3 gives 2.6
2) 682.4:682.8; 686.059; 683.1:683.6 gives 0.9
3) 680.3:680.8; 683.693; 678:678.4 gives 1.5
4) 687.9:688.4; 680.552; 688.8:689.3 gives 1.5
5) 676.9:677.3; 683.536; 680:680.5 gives 3.0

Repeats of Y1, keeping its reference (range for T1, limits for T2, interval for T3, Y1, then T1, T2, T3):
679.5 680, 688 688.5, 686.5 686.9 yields 5.0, 1.6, 0.6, 0.89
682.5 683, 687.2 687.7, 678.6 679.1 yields 3.6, 0.4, 1.0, 0.90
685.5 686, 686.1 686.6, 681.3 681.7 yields 8.0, 2.1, 2.2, 1.86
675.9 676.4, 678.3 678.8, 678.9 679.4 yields 1.6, 0.5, 0.3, 0.62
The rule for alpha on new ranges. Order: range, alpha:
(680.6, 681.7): 681.650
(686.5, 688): 687.957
